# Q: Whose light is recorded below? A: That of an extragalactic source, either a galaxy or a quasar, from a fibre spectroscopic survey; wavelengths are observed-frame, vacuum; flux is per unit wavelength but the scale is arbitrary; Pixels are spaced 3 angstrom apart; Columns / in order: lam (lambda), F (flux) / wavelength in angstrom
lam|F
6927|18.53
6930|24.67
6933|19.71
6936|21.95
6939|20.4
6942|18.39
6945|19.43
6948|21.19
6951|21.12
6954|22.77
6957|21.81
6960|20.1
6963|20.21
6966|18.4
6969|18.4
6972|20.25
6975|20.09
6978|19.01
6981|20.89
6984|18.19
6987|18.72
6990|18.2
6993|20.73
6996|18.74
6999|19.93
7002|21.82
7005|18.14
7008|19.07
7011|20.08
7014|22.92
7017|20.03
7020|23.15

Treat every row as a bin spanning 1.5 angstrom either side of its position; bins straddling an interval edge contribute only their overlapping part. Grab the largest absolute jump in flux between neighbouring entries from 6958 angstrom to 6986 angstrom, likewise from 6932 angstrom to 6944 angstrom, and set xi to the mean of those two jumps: 2.47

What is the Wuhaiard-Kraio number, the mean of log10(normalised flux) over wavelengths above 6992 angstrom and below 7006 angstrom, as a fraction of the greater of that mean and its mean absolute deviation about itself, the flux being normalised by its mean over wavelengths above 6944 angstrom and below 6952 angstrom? -0.64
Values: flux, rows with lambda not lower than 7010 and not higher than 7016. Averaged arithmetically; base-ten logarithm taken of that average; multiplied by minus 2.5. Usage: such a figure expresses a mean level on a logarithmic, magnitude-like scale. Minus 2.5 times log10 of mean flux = -3.33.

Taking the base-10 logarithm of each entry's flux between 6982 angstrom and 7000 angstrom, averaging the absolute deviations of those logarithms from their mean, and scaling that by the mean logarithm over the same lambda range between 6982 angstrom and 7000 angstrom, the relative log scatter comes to 0.015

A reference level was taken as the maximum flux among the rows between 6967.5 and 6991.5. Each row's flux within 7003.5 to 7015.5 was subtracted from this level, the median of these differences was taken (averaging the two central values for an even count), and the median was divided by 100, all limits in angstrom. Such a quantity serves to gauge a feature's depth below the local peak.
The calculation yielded 0.013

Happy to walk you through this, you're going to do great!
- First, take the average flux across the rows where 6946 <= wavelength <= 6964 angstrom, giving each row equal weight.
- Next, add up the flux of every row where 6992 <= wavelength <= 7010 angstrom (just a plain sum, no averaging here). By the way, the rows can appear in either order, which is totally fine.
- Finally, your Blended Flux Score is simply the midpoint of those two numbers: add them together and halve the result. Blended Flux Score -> 69.8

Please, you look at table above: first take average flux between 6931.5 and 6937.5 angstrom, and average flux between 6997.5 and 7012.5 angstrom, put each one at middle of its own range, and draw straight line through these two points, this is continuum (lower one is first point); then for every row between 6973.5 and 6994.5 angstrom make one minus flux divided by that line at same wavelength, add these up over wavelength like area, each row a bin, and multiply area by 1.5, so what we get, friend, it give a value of 1.11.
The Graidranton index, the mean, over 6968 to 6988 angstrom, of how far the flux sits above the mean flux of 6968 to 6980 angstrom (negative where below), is -0.1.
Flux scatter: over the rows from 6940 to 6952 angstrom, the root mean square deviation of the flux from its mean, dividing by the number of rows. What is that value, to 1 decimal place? 1.2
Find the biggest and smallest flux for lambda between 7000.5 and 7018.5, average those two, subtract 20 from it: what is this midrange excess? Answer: 0.53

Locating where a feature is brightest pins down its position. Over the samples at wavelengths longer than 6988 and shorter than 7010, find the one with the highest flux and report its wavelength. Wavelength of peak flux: 7002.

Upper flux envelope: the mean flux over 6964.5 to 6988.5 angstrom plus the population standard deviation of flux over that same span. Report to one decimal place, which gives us 20.2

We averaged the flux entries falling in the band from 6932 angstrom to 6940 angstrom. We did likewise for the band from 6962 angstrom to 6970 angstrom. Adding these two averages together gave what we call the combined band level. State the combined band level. 39.7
